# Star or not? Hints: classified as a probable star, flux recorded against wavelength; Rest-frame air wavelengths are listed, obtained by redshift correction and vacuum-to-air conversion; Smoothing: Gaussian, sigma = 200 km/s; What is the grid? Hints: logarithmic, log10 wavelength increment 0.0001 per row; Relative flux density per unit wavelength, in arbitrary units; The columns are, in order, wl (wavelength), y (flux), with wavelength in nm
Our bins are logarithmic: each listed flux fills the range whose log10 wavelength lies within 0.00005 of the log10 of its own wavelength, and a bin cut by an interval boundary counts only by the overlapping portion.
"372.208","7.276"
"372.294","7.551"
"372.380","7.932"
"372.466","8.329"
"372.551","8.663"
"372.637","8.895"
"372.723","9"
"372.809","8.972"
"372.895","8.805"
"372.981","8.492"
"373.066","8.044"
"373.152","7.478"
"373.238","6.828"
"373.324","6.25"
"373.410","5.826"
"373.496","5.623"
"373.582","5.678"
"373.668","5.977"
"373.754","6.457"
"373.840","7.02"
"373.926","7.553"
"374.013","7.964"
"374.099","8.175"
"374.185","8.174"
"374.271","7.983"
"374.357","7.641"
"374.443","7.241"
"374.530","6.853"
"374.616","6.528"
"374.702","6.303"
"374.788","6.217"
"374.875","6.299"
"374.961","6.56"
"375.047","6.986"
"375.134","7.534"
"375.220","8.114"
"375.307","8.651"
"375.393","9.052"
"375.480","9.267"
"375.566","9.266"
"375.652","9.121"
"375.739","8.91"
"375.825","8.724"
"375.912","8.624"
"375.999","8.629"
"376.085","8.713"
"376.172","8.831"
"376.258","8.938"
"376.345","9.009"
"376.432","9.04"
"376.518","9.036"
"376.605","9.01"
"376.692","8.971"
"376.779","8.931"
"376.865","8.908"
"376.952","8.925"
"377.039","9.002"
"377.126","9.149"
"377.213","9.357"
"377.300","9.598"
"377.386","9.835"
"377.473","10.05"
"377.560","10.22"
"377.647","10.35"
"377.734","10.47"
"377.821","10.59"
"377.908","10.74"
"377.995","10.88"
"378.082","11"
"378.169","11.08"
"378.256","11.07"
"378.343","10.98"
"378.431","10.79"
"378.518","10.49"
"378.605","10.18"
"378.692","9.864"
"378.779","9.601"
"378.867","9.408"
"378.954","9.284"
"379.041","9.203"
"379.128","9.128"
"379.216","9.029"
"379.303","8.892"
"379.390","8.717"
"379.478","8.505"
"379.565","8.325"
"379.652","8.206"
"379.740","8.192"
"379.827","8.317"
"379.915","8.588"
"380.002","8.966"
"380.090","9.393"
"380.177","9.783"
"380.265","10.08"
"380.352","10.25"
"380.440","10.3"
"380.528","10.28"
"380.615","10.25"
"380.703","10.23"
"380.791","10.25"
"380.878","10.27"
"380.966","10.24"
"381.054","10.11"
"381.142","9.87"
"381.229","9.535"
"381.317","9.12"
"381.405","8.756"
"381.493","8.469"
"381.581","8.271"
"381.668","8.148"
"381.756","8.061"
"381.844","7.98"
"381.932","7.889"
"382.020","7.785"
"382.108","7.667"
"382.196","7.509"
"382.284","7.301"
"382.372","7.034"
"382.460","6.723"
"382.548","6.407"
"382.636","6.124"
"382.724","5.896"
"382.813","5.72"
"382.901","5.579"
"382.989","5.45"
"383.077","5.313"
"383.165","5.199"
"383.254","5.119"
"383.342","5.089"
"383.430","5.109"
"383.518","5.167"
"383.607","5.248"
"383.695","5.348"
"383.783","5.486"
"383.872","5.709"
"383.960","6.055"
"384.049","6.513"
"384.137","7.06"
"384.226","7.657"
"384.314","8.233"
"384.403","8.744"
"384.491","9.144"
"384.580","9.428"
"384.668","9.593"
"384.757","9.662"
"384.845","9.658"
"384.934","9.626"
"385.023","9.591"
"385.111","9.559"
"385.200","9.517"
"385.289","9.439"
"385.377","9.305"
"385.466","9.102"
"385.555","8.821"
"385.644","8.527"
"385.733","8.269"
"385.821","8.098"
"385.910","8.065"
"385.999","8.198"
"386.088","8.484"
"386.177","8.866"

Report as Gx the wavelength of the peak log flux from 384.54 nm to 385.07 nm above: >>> 384.757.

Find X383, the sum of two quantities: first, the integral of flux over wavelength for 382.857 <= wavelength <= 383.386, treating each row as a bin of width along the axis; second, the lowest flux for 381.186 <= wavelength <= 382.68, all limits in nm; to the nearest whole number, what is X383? 9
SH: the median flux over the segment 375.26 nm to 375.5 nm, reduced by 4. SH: 5.1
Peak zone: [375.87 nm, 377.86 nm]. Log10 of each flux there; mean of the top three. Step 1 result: 1.02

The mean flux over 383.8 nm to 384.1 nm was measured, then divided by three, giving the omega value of 2.0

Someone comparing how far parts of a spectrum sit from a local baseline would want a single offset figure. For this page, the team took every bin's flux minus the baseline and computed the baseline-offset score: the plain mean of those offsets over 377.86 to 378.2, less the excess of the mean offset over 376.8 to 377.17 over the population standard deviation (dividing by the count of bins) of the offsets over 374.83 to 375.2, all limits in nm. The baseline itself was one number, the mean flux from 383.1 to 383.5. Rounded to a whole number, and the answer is 2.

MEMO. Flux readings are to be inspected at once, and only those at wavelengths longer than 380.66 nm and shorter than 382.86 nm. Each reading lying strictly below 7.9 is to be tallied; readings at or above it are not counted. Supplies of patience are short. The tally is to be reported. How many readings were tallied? 11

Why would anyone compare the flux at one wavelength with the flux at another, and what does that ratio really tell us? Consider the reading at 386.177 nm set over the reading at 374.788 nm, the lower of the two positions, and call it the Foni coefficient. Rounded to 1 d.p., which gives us 1.4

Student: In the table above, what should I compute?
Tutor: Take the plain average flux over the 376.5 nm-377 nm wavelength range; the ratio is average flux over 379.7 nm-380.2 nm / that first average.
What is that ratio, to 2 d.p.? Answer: 0.99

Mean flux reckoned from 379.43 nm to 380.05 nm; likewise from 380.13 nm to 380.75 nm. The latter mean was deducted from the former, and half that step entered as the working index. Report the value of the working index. -0.86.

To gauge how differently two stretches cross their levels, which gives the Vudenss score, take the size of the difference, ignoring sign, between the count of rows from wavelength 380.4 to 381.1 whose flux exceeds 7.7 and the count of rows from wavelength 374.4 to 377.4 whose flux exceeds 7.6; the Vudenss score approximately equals 18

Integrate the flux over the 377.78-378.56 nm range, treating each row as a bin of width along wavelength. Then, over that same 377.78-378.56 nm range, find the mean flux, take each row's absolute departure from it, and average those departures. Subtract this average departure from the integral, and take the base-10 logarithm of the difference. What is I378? 0.92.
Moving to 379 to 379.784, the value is 0.81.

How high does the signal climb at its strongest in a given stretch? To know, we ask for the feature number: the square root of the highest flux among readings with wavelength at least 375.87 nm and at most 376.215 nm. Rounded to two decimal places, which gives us 2.97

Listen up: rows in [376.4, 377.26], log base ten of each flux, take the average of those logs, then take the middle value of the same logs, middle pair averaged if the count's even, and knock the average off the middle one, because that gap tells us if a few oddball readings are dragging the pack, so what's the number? -0.001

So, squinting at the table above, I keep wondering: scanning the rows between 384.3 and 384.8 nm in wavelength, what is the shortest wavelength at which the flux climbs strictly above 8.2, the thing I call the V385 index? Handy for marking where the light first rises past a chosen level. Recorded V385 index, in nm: 384.314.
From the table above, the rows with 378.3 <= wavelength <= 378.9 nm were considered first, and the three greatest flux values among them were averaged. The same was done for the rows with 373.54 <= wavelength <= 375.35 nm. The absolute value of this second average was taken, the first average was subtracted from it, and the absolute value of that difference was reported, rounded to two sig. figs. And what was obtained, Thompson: 2.4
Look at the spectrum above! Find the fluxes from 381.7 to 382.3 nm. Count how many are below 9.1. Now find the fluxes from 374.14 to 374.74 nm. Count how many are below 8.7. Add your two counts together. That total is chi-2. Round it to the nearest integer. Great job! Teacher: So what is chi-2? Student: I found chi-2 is 14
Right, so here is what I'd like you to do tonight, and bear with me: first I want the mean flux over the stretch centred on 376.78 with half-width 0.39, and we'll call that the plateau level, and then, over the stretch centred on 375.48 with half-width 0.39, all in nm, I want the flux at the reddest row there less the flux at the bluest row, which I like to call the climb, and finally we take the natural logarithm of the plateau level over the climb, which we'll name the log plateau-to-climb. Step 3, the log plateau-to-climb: 2.0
